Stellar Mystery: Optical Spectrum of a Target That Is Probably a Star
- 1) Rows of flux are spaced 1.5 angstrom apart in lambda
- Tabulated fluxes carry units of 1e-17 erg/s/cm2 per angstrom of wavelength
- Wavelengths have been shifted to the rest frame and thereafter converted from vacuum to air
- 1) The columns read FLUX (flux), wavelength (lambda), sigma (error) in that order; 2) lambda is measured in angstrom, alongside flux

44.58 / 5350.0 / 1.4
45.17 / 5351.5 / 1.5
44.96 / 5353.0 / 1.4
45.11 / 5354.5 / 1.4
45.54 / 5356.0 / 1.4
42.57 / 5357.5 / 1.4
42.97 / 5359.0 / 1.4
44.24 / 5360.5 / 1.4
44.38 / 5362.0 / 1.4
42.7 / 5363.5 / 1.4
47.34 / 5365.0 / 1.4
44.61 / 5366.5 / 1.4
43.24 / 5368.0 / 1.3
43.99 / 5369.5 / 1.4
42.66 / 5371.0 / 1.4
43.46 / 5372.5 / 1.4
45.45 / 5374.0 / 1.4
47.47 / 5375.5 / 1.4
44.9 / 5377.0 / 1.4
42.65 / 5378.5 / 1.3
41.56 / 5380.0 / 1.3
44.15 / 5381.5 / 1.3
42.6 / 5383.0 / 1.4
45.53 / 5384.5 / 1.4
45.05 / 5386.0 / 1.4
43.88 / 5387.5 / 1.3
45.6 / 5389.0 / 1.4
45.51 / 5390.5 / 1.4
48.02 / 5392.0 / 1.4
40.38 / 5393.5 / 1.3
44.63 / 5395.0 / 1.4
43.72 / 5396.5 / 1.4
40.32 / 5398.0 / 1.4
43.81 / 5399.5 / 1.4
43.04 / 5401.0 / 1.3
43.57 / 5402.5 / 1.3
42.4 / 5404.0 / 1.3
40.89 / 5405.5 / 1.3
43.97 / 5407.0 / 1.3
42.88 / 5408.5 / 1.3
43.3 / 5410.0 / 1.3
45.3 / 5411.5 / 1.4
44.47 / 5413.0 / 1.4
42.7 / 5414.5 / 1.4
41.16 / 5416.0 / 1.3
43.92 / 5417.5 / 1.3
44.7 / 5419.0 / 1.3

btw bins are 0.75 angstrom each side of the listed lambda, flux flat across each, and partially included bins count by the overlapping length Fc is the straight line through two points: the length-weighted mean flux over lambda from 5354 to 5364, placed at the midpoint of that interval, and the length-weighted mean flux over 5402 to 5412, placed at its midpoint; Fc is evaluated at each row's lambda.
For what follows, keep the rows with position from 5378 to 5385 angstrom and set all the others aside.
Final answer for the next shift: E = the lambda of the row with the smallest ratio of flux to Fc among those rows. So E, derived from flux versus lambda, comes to 5380.0 angstrom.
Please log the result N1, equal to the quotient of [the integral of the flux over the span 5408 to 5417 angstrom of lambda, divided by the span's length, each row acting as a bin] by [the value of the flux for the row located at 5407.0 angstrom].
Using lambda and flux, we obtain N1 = 0.985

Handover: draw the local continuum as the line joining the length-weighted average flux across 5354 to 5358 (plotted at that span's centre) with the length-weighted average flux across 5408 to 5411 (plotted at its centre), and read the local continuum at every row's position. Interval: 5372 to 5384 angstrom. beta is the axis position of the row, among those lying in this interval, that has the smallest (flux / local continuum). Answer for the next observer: 5380.0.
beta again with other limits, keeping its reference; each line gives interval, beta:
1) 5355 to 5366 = 5357.5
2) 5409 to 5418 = 5416.0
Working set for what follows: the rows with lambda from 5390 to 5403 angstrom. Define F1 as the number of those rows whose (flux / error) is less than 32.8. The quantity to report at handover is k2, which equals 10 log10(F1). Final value 7.78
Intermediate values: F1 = 6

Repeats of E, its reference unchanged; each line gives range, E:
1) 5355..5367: 5357.5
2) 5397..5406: 5398.0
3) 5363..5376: 5363.5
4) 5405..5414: 5405.5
